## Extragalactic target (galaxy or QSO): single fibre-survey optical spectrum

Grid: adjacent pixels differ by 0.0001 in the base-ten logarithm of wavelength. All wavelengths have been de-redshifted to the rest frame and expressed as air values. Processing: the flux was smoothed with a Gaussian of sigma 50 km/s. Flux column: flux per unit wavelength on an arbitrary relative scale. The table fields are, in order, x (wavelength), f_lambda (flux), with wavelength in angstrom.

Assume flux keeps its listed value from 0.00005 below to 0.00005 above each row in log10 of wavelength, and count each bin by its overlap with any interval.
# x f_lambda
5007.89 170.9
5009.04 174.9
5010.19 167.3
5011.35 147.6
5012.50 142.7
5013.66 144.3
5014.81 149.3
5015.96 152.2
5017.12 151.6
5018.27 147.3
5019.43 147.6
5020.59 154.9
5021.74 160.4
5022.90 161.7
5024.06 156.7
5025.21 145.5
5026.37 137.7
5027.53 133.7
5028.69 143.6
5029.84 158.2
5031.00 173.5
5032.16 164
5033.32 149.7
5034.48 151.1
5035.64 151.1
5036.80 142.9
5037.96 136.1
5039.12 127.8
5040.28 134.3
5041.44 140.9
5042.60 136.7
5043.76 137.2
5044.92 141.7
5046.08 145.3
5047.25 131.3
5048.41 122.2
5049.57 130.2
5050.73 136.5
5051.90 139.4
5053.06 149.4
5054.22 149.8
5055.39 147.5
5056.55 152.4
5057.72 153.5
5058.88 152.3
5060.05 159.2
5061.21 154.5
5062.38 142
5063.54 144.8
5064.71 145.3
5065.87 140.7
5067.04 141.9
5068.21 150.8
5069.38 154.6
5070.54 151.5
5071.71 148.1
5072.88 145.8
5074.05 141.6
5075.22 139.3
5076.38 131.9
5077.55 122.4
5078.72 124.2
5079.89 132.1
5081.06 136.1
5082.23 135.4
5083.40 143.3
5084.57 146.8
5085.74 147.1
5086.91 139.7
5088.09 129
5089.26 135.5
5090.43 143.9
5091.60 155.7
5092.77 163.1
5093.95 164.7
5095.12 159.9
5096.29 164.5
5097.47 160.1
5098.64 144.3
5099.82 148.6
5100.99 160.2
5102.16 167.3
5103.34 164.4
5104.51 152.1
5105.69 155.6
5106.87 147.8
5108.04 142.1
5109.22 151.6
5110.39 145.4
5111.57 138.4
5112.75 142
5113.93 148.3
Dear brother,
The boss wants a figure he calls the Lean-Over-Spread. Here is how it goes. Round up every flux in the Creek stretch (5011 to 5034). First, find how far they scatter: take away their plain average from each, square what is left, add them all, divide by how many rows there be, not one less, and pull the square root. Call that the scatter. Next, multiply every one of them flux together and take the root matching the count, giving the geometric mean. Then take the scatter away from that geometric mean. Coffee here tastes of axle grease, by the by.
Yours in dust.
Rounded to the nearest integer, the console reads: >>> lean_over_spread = 142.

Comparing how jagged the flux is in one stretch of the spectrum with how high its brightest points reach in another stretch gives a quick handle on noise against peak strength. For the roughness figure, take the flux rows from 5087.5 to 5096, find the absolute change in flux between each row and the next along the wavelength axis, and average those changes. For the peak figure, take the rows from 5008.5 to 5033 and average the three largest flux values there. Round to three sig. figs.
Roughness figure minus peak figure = -165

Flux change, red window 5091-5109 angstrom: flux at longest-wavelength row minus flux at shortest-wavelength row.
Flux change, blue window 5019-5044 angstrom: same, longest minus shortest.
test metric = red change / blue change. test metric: 1.3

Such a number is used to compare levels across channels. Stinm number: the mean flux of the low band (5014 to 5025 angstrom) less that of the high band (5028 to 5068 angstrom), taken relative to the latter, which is 0.06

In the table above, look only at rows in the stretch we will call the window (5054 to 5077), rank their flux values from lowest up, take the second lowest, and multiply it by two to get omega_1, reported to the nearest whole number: 279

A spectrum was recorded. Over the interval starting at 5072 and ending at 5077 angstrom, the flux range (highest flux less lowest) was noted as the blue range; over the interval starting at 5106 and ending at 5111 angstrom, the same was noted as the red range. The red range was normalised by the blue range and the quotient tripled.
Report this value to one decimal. 2.1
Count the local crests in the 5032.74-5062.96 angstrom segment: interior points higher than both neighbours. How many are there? 5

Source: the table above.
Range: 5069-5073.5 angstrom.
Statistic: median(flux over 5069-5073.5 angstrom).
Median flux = 150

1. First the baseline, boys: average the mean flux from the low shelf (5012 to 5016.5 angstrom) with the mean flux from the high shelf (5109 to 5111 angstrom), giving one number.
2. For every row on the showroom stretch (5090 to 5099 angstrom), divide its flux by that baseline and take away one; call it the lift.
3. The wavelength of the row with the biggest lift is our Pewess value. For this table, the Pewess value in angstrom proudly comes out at 5093.95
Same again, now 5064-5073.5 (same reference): 5069.38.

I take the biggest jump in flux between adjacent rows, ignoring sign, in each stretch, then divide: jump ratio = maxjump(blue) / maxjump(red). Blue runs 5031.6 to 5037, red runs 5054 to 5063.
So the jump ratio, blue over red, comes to 1.1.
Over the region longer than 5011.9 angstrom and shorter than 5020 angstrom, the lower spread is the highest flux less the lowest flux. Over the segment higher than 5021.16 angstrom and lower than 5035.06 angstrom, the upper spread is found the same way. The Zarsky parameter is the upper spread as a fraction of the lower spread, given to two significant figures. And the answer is 4.2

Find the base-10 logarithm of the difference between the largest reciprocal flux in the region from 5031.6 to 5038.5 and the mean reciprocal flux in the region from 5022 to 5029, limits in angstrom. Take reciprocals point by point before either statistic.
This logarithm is -3.3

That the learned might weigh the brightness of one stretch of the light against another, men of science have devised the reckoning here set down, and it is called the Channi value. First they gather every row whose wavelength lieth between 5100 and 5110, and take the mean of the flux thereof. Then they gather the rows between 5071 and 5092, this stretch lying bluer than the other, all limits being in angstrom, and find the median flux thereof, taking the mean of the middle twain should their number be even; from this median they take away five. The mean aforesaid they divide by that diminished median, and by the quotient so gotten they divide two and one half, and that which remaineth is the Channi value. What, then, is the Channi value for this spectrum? 2.17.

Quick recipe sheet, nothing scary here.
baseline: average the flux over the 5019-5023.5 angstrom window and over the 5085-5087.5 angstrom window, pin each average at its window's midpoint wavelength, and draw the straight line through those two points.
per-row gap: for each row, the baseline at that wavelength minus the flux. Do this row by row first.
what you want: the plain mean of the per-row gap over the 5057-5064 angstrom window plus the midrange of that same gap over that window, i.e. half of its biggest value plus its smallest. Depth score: -5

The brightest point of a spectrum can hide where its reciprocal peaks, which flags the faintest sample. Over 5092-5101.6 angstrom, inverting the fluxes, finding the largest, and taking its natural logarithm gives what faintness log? -4.97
